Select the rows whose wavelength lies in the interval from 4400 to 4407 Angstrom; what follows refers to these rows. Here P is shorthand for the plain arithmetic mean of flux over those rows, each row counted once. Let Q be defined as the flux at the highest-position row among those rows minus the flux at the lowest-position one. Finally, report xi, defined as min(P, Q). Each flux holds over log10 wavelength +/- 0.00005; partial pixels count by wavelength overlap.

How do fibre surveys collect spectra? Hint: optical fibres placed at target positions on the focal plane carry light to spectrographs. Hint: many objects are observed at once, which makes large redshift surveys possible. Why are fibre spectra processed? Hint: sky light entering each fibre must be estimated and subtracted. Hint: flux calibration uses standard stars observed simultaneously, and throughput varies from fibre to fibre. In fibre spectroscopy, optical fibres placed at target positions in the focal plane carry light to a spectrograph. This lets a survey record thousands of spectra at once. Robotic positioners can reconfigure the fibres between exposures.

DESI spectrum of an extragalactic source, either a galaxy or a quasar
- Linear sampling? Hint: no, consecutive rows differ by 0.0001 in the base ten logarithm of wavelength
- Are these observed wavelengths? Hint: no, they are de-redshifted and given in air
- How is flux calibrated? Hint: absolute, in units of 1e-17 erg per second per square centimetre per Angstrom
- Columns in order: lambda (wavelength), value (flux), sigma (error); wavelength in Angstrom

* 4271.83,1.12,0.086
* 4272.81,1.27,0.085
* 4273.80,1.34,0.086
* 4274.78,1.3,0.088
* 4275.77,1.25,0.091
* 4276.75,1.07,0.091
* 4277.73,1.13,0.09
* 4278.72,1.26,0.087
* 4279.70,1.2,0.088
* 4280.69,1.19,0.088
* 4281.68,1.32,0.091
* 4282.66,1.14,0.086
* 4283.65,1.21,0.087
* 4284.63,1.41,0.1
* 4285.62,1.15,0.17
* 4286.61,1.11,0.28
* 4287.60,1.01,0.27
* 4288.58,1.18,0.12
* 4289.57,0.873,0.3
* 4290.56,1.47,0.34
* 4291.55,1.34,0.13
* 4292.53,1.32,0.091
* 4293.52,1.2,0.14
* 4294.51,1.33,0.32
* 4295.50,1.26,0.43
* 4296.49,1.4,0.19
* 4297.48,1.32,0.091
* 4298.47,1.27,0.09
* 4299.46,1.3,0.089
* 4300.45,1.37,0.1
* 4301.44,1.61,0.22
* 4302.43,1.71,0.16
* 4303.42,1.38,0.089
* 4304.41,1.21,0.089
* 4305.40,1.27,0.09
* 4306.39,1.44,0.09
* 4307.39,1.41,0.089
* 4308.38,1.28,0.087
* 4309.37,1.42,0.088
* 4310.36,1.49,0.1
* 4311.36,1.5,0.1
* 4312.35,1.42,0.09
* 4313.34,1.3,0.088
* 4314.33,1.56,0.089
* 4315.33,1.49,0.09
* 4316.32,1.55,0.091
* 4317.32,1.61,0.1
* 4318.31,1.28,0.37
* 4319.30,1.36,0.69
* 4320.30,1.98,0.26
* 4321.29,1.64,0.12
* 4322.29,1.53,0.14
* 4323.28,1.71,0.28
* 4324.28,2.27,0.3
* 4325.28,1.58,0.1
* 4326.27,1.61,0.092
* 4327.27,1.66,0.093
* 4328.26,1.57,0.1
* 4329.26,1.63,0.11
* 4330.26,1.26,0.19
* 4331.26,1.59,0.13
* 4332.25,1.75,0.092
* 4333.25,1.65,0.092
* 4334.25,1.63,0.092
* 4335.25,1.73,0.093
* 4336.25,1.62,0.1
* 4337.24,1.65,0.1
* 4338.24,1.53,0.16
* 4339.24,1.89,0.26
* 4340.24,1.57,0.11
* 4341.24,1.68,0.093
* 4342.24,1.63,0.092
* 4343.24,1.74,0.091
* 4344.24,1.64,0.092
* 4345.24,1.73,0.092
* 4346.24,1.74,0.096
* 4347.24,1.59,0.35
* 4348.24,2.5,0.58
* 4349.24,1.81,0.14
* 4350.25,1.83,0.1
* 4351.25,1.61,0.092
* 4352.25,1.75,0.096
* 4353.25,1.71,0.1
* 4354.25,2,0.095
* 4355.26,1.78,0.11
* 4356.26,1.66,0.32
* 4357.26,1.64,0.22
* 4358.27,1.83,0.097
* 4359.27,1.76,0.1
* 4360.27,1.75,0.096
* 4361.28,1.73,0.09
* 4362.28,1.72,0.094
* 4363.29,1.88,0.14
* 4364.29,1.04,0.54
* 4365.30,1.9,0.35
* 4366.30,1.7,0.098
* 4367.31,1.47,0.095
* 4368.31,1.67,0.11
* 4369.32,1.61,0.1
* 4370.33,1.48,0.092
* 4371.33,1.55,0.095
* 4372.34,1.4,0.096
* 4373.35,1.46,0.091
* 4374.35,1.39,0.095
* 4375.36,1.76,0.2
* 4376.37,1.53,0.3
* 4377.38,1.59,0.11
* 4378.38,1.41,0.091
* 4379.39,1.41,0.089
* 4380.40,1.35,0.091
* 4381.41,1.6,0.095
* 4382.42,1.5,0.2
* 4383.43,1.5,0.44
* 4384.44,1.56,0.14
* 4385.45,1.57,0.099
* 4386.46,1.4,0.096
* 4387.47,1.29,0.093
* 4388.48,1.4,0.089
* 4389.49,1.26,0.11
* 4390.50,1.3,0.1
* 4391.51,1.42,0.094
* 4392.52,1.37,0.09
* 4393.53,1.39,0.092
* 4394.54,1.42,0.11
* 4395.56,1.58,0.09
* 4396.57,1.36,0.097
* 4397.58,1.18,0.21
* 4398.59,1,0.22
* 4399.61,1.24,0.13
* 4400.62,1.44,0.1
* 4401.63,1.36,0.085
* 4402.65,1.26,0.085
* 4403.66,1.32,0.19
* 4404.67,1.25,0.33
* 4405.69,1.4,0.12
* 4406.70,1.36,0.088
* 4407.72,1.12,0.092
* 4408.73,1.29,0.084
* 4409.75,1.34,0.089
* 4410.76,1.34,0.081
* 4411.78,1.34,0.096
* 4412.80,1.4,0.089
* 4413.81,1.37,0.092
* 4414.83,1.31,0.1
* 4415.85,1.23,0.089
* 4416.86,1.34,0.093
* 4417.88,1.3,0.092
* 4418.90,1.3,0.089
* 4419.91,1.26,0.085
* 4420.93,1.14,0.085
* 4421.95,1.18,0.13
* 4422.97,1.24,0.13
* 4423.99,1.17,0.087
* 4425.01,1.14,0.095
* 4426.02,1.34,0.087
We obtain -0.08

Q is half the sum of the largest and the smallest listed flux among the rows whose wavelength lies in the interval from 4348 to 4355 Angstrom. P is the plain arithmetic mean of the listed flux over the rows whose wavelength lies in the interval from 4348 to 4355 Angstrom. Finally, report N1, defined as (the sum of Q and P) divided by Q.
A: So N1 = 1.92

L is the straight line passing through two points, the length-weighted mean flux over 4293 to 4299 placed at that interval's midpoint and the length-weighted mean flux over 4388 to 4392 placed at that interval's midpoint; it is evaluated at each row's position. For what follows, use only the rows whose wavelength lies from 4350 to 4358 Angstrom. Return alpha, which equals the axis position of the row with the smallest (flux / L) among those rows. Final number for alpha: 4351.25 Angstrom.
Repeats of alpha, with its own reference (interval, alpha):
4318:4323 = 4318.31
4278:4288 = 4287.60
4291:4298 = 4293.52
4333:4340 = 4338.24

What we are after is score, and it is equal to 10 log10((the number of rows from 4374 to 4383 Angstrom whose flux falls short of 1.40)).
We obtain 3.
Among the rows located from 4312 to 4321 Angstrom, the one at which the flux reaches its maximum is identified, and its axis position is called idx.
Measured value 4320.30 Angstrom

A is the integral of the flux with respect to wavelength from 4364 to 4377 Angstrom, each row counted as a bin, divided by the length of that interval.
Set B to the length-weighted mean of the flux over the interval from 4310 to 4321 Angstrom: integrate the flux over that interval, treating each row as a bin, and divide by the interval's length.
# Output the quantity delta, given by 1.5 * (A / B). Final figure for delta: 1.54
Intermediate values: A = 1.54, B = 1.5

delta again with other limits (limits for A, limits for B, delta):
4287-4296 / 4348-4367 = 1.04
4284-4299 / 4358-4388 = 1.20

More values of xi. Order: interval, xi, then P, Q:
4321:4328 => 0.02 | 1.7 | 0.02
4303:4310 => 0.04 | 1.3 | 0.04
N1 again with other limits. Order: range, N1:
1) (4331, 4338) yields 1.99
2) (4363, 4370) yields 2.10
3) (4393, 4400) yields 2.02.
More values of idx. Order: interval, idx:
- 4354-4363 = 4354.25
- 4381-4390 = 4381.41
